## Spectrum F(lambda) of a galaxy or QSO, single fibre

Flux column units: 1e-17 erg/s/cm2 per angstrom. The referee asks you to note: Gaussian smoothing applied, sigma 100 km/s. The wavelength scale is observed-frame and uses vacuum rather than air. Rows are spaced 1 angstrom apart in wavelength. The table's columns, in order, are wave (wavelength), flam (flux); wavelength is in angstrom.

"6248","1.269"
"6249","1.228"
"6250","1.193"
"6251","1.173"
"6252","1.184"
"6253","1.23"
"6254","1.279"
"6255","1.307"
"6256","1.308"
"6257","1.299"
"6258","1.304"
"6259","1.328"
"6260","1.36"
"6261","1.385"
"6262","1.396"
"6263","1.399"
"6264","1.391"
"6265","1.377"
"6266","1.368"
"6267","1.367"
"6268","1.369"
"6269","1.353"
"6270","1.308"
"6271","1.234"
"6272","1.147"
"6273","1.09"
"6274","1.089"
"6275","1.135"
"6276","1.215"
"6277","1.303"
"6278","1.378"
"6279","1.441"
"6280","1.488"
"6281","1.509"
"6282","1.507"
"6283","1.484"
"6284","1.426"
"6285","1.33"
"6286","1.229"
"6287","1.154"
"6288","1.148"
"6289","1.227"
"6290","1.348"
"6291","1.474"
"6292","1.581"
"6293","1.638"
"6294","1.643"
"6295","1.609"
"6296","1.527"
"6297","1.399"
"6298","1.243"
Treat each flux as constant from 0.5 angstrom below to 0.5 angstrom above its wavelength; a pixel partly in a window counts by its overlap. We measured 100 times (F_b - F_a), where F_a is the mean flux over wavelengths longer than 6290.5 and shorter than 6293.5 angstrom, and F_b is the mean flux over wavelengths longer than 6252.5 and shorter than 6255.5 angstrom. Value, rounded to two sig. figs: -29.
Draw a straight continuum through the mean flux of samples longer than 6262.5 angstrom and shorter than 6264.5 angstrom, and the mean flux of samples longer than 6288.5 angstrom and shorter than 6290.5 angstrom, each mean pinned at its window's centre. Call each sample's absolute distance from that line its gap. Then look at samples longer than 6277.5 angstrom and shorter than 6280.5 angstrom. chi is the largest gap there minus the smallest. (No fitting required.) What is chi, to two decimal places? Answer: 0.12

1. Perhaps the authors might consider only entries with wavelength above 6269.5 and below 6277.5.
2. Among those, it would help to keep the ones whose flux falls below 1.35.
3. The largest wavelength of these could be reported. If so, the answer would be 6277 angstrom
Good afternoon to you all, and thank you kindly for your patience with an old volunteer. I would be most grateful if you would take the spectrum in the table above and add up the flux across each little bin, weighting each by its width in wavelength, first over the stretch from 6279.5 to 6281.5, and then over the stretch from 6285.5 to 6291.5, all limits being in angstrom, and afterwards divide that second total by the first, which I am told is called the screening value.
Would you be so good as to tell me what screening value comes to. 2.53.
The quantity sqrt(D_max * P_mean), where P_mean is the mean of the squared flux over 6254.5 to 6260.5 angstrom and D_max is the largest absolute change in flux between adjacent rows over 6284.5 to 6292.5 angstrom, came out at 0.468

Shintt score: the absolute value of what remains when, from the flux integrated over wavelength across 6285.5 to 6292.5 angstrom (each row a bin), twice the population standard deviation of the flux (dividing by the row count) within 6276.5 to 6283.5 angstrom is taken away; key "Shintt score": 9.0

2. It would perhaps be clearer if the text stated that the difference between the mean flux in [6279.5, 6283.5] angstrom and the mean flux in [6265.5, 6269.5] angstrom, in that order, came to 0.13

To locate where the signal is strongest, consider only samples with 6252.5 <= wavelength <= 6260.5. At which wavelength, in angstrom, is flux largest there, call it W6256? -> 6260 angstrom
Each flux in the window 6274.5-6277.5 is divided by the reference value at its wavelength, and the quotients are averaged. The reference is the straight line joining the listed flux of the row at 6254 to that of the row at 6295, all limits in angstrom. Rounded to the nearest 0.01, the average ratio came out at 0.84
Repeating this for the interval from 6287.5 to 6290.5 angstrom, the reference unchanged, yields 0.79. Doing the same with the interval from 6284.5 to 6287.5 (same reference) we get 0.81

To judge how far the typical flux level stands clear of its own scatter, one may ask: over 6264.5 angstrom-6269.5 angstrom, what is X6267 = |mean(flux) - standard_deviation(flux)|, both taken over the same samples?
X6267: 1.36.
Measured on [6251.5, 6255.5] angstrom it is 1.20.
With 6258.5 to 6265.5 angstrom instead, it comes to 1.35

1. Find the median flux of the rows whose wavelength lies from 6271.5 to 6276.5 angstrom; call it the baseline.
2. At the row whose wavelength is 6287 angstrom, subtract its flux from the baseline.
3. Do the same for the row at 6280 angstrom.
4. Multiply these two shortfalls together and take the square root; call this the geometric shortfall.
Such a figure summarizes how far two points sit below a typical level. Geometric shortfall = 0.08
